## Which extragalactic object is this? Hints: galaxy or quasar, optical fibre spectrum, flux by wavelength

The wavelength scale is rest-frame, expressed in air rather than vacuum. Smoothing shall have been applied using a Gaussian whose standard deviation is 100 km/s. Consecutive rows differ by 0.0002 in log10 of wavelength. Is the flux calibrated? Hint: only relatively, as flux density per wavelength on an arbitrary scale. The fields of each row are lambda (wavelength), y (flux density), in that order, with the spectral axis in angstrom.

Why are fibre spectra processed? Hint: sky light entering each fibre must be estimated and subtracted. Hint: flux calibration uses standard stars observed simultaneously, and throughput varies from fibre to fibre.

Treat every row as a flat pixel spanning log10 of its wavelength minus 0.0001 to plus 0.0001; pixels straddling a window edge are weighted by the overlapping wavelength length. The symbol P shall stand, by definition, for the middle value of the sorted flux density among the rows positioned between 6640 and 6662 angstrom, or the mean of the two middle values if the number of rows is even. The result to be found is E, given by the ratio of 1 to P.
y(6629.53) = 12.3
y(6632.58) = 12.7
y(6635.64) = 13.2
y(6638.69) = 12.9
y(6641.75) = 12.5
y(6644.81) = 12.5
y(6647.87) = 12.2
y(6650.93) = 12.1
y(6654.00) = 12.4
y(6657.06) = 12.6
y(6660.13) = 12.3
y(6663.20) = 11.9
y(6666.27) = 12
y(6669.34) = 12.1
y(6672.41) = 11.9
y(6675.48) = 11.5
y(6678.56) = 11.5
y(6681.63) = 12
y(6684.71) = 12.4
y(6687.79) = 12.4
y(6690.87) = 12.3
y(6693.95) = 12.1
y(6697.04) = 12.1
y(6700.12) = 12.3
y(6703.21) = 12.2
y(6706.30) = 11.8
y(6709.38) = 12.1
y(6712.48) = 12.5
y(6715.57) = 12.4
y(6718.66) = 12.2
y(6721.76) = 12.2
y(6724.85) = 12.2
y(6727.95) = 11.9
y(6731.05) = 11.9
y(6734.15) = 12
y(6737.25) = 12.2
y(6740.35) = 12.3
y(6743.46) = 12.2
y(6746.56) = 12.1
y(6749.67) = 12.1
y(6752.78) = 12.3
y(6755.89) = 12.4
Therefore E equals 0.0806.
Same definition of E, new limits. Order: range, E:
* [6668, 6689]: 0.0833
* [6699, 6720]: 0.0820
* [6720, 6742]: 0.0820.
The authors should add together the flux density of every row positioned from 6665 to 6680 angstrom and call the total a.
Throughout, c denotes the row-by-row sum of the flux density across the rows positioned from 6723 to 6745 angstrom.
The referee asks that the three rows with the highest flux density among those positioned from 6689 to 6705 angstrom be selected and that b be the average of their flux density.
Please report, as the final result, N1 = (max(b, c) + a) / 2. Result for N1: 72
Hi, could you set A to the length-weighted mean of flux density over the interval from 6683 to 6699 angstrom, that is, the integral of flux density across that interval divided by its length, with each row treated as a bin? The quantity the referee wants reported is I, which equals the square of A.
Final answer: 150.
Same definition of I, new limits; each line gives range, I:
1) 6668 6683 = 139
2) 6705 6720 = 149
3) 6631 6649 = 161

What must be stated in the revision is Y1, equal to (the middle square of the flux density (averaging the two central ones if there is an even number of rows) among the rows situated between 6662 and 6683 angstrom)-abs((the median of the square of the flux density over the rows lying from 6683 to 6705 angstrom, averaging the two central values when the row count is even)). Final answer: -9.7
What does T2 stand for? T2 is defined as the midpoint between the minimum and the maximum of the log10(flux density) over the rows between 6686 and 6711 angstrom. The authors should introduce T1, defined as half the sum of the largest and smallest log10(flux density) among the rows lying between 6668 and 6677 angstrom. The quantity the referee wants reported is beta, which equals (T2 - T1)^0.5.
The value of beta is 0.104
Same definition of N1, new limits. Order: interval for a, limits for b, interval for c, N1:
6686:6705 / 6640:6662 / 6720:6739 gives 73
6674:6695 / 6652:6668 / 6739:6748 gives 60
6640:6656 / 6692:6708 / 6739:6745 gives 43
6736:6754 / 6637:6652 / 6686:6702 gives 67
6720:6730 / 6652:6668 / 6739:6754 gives 49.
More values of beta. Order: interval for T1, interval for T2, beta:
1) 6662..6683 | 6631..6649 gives 0.178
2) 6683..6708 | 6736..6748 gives 0.061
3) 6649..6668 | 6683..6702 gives 0.012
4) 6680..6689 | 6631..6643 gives 0.150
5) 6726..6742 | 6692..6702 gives 0.060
